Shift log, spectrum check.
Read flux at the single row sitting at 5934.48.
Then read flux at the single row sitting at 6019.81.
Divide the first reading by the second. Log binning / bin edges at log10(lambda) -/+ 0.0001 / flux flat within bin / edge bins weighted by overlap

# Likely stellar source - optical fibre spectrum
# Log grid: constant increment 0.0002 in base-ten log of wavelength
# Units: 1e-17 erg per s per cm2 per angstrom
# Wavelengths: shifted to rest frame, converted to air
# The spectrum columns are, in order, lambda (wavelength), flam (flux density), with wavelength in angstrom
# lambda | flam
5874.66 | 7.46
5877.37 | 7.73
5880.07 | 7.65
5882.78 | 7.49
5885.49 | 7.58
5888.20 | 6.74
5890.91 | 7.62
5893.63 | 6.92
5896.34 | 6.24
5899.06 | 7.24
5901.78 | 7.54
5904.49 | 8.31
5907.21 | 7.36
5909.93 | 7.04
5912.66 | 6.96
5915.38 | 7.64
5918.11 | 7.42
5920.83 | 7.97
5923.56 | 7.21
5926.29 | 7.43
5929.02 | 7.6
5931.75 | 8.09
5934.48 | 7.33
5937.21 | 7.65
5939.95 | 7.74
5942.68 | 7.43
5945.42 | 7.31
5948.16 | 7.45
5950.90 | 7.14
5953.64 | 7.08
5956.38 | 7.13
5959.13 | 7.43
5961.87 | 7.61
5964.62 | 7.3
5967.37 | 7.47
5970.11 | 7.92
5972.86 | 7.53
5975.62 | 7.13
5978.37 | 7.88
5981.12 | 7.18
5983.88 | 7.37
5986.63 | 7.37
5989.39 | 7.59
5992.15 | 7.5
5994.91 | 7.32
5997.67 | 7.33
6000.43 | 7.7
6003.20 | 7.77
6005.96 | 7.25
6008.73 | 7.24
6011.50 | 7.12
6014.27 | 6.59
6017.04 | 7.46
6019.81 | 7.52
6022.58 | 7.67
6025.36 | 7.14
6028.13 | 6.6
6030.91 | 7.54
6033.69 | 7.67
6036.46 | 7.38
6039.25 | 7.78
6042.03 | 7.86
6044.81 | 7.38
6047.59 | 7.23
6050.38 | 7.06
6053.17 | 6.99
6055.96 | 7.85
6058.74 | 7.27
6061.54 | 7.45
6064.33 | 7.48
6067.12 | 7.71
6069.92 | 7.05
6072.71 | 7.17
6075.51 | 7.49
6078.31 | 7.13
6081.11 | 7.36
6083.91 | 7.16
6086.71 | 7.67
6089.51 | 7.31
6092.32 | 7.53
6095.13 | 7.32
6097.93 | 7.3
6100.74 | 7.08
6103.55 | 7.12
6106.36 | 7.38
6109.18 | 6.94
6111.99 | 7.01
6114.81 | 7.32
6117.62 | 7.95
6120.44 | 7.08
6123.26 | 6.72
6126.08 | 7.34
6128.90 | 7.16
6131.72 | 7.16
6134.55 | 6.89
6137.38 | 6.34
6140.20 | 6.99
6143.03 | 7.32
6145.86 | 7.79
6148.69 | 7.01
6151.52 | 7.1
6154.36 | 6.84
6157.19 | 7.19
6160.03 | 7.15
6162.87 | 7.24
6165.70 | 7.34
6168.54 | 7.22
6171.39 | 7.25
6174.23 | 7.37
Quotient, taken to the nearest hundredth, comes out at 0.97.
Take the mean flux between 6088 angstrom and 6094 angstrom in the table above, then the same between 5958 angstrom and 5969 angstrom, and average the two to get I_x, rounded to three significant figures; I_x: 7.44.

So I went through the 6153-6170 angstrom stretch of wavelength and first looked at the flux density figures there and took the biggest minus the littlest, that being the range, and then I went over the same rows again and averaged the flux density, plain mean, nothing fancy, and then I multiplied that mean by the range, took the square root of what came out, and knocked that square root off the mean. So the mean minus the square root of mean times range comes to 5.3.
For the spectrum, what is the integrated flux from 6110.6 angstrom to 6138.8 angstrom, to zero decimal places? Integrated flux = 200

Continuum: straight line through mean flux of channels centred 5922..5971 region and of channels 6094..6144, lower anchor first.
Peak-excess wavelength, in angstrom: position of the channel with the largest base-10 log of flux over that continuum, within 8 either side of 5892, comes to 5890.91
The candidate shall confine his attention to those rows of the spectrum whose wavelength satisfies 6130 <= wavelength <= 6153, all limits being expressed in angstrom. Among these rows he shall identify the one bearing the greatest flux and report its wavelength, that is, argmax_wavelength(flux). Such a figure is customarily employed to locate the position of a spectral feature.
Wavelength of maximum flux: 6145.86 angstrom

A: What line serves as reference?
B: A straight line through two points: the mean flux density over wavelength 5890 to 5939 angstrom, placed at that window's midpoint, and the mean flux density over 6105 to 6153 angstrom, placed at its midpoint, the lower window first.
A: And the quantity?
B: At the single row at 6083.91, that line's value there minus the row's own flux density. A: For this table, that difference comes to 0.0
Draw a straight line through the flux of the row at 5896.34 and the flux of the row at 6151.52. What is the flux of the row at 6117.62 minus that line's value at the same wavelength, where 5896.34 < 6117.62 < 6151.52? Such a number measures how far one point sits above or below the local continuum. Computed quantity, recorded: 1.0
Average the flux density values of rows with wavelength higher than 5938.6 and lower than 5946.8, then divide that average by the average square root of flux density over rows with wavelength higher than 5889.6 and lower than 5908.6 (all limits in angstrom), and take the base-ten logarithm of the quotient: 0.443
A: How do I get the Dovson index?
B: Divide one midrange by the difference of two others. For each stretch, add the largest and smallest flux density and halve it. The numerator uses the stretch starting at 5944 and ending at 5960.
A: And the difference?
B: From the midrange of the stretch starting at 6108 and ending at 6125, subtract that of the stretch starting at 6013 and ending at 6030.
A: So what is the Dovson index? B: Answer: 35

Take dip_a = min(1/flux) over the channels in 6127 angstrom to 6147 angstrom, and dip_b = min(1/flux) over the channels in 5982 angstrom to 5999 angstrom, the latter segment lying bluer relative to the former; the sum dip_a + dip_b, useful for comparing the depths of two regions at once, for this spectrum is 0.260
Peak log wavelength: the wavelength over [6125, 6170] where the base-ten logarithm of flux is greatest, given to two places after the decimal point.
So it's 6145.86 angstrom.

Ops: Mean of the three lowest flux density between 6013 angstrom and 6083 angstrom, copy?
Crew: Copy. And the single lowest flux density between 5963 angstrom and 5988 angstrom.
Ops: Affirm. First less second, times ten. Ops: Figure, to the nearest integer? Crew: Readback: -4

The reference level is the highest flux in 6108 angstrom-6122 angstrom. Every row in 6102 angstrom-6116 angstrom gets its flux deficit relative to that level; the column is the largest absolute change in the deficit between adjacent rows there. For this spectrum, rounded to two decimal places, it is 0.44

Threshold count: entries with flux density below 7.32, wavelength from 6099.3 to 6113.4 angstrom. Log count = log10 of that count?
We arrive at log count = 0.60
